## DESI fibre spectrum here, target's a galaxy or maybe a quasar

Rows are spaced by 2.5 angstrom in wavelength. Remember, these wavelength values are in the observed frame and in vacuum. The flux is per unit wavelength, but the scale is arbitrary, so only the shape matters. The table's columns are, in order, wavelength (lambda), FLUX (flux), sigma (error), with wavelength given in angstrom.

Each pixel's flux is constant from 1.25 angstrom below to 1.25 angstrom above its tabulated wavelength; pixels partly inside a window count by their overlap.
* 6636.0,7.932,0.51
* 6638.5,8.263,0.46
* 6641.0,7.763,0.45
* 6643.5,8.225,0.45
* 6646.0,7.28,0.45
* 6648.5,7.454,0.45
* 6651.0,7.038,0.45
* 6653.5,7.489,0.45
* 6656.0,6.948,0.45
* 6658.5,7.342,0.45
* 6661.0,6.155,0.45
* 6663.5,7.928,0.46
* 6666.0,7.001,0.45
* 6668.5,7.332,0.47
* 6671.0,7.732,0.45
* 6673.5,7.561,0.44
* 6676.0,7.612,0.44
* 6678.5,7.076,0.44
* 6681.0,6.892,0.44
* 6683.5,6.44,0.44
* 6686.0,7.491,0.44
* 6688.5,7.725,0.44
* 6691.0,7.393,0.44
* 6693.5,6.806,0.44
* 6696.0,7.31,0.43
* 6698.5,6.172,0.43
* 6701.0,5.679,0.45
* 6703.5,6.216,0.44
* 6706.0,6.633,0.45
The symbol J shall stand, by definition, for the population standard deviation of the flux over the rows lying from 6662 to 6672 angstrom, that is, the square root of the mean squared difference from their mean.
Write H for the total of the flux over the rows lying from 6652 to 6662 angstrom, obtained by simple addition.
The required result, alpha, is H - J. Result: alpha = 27.6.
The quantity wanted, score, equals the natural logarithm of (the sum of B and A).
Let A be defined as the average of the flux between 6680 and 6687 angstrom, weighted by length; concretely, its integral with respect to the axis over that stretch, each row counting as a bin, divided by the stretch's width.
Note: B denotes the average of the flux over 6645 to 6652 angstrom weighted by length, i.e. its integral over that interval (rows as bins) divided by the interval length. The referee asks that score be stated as 2.65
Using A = 6.92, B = 7.3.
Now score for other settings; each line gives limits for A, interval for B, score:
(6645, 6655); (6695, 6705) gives 2.61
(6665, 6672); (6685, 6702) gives 2.66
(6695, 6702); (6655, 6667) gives 2.60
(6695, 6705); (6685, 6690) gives 2.63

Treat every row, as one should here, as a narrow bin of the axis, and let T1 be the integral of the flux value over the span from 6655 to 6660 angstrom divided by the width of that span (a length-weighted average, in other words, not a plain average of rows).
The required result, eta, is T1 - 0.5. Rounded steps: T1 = 7.11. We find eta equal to 6.61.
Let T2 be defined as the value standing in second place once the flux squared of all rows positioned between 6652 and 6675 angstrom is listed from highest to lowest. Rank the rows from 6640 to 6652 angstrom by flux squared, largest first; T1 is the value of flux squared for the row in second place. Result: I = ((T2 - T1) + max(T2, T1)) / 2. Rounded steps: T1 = 60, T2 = 59.8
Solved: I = 29.9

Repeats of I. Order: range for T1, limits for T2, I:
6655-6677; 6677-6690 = 28.1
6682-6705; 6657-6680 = 31.7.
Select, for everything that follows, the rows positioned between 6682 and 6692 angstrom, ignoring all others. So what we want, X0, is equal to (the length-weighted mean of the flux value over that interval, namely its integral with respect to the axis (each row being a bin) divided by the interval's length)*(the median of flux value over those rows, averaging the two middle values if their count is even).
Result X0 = 54.0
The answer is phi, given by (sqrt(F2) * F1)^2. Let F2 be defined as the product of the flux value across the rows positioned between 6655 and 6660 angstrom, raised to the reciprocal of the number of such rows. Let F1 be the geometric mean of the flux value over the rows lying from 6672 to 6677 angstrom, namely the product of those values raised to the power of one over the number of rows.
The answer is 411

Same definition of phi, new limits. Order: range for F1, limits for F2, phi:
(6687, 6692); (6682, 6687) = 397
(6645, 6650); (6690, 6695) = 385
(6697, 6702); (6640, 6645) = 280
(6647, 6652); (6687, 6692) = 396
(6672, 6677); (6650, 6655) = 418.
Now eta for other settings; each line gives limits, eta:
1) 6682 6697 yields 6.69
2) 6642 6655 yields 6.99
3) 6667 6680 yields 6.94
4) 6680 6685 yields 6.20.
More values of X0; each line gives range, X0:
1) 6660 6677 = 55.5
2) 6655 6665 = 50.7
